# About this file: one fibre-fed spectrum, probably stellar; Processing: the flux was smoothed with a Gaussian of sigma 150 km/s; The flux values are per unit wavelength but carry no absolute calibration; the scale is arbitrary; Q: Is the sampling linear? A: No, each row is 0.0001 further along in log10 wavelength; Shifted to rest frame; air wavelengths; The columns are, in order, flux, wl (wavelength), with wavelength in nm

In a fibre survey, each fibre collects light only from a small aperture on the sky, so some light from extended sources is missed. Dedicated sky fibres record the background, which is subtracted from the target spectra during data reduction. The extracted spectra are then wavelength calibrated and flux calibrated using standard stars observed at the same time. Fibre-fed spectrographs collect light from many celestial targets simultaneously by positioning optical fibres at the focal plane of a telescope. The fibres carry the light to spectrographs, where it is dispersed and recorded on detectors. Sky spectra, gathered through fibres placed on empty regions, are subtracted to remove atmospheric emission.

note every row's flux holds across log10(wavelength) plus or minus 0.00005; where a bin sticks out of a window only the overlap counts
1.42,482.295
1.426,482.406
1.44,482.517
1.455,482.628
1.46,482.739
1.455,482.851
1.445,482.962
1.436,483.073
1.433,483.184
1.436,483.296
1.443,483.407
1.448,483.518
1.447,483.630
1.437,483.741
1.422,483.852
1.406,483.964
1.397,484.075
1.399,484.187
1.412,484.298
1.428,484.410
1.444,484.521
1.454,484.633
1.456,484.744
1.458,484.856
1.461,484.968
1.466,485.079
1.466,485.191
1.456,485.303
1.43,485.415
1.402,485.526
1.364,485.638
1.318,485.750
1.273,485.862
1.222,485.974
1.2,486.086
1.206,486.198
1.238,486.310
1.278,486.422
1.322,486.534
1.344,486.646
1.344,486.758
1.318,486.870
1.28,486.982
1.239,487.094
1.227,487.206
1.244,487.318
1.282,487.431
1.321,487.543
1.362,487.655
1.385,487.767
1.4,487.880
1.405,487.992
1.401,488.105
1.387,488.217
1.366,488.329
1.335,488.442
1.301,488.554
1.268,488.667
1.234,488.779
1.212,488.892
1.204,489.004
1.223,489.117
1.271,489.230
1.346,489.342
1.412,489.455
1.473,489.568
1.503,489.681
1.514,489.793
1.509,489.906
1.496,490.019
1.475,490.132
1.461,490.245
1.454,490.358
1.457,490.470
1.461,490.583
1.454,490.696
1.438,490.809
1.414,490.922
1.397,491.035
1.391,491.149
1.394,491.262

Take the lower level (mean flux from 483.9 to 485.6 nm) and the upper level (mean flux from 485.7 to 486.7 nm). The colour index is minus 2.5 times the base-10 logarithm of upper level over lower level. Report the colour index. 0.14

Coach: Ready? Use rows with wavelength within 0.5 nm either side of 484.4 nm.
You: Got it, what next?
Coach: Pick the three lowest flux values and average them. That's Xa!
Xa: 1.40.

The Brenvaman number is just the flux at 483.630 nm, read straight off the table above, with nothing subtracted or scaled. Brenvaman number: 1.447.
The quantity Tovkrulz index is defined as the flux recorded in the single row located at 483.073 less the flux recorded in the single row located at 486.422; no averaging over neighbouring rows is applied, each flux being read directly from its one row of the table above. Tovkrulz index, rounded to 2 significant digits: 0.16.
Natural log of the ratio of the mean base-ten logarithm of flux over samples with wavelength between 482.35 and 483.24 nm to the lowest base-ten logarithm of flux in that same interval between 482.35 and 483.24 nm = 0.034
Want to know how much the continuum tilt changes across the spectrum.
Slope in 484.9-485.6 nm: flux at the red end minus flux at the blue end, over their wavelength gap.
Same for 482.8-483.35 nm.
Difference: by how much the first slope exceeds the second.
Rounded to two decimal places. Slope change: -0.06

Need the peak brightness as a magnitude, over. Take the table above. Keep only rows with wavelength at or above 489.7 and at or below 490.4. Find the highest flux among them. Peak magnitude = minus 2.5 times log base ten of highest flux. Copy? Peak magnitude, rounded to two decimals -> -0.45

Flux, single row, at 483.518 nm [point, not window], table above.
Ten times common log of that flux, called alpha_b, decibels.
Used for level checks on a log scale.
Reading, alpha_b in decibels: 1.61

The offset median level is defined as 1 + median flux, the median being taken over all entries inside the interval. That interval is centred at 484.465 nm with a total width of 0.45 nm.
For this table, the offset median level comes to 2.44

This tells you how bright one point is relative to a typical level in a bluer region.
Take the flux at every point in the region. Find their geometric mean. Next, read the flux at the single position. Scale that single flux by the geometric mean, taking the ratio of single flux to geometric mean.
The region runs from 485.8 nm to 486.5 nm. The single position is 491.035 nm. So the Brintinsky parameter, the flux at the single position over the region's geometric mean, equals 1.13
